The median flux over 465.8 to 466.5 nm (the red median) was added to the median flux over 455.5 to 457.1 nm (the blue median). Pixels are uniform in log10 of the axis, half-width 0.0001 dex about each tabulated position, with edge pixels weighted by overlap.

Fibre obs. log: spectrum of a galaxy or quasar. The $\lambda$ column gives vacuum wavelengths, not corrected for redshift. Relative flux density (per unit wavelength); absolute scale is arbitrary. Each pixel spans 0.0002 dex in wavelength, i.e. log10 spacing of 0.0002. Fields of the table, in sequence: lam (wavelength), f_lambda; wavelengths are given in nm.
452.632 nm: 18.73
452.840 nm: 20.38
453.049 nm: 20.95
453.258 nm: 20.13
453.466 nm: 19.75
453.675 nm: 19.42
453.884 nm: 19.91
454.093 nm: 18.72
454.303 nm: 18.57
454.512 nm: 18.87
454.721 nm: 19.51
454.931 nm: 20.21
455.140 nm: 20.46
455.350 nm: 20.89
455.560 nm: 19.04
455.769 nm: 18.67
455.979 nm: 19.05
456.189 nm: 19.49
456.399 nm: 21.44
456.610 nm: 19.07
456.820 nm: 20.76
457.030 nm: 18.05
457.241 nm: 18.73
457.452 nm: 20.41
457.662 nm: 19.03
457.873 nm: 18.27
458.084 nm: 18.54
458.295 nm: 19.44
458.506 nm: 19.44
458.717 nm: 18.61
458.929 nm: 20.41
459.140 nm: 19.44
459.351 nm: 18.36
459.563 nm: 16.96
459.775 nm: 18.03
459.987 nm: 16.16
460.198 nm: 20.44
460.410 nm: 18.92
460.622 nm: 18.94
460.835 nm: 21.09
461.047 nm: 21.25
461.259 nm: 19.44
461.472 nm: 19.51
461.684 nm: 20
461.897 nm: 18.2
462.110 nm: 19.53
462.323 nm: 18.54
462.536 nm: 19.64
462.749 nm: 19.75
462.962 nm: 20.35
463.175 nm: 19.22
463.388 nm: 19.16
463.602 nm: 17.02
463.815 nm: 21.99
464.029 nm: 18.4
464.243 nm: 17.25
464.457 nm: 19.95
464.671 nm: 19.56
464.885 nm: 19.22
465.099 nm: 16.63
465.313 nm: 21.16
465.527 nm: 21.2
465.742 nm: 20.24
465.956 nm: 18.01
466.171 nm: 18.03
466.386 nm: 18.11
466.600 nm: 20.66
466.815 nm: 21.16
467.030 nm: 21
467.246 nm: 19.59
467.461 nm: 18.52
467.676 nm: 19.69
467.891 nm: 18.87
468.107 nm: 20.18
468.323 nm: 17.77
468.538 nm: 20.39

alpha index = 37.1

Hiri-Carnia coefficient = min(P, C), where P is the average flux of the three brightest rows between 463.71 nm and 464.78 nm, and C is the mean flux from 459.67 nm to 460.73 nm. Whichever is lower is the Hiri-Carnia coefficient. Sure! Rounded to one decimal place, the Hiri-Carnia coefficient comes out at 18.5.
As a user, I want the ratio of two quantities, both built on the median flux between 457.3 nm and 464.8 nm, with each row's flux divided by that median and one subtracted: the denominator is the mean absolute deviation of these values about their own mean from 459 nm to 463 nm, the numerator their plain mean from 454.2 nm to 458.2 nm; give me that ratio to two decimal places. -0.02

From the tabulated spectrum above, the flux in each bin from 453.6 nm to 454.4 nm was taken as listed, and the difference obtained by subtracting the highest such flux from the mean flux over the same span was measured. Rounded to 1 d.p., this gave -0.8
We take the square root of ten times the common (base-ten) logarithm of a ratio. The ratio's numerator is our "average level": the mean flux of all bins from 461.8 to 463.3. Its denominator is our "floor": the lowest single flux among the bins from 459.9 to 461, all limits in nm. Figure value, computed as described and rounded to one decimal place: 0.9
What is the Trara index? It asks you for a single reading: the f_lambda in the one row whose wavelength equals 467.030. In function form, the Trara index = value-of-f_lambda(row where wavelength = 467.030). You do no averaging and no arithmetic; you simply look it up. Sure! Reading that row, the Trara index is 21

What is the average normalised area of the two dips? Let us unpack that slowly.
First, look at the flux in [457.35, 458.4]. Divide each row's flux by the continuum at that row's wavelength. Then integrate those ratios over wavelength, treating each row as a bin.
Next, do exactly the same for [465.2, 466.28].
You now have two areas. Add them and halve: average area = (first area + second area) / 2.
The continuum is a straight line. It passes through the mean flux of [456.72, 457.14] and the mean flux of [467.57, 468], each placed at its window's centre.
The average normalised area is 1.07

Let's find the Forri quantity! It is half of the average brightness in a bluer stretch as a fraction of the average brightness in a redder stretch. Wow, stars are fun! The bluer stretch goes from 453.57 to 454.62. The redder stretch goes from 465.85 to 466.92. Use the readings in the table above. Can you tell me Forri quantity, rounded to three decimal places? 0.497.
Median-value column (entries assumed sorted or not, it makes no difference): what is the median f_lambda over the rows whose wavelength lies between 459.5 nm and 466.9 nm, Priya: 19.4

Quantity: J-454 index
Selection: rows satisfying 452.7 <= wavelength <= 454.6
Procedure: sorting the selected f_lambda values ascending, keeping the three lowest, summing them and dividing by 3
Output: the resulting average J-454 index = 18.7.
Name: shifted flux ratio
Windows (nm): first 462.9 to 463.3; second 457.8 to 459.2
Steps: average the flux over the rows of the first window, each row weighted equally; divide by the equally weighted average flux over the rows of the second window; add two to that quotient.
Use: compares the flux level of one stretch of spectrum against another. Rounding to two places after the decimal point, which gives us 3.03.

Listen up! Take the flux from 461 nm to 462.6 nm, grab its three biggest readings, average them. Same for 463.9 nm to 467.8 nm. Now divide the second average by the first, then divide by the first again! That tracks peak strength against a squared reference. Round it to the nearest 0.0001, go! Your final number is 0.0514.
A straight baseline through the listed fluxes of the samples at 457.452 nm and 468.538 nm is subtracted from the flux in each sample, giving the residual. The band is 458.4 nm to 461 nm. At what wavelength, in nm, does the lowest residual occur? 459.987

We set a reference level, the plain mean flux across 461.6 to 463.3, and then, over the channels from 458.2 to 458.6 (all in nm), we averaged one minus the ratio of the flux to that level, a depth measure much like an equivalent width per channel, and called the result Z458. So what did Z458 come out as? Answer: -0.002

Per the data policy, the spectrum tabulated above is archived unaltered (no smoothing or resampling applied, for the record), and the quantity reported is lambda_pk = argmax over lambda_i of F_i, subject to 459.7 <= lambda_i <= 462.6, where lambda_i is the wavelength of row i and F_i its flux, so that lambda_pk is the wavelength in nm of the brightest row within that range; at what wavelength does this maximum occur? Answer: 461.047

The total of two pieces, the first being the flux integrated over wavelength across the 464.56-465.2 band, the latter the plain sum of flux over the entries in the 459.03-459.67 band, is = 67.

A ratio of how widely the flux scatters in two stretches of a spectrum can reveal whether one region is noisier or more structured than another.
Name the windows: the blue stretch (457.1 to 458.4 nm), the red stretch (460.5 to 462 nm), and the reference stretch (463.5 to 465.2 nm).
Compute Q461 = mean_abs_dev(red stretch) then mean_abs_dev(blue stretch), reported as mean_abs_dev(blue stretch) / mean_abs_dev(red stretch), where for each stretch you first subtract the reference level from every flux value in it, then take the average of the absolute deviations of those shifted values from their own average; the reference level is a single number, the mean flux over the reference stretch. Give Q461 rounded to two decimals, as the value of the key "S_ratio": 0.66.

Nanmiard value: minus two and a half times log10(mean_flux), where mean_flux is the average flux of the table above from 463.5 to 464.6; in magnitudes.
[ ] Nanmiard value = -3.19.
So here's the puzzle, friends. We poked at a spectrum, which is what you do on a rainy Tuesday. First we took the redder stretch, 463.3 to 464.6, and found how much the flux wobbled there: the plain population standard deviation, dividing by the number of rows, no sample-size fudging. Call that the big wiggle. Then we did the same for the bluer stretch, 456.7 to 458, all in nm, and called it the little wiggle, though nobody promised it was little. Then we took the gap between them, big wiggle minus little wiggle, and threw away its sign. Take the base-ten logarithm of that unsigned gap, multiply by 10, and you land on -1.8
